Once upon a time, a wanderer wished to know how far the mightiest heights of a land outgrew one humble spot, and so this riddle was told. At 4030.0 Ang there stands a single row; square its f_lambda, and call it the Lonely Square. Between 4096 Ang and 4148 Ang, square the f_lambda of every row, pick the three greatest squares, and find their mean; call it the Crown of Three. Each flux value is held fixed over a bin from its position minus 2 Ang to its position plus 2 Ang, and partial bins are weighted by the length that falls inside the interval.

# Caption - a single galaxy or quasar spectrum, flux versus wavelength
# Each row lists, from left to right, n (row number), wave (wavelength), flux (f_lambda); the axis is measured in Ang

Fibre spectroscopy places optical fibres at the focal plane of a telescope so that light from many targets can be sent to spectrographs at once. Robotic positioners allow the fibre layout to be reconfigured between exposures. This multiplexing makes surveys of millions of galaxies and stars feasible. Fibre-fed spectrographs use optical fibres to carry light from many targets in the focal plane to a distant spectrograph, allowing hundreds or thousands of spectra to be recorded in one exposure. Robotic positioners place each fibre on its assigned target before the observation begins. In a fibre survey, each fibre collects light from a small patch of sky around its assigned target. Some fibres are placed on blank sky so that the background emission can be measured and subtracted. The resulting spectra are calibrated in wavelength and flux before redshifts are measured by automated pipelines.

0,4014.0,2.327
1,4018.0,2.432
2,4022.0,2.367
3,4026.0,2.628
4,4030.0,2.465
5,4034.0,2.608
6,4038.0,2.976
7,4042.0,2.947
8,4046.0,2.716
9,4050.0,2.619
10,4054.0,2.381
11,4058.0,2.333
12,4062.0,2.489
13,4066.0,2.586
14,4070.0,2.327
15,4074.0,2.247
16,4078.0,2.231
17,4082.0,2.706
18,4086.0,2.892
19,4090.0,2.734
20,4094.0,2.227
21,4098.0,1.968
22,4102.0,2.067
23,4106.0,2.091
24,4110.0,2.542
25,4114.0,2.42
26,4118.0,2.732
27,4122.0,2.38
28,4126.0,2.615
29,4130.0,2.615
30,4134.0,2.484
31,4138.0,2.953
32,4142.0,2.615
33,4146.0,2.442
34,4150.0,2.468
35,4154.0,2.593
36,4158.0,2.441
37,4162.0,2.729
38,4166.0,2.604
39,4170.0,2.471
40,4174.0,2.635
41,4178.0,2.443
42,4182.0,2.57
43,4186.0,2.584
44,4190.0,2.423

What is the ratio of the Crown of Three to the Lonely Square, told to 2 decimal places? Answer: 1.26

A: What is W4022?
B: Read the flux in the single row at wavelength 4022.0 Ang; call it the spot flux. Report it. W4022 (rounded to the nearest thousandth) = 2.367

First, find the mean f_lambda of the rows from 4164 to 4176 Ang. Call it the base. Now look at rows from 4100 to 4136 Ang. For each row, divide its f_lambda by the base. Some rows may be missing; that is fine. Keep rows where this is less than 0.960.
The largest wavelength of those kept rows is 4122.0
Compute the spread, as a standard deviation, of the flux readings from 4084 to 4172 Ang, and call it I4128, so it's 0.25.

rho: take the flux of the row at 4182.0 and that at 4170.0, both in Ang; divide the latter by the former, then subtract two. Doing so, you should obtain -1.04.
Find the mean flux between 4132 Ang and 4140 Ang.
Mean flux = 2.72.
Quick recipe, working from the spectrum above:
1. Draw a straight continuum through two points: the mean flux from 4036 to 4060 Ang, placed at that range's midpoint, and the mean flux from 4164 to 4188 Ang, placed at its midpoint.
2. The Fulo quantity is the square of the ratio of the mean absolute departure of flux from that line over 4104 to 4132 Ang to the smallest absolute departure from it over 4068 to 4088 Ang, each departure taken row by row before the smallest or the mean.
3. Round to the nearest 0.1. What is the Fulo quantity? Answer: 5.1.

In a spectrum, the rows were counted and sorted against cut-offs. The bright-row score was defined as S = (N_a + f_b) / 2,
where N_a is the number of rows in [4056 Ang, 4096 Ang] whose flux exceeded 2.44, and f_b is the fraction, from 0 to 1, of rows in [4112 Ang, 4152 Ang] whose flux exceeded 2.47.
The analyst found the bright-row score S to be 2.80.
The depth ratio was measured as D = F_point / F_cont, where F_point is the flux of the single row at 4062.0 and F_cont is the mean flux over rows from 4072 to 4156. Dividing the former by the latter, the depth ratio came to 1.00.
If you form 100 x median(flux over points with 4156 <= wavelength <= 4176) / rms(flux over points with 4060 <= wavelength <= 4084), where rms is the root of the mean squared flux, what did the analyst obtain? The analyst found 107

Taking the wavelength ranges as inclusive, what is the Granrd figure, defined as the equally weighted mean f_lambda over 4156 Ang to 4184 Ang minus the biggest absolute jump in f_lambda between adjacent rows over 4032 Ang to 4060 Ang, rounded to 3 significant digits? 2.19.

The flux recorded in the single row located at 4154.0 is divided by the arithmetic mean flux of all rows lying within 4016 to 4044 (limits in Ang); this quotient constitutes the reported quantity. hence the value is 0.99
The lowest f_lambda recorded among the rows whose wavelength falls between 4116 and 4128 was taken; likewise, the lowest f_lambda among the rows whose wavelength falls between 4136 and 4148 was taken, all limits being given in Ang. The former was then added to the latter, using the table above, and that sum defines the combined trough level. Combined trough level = 4.82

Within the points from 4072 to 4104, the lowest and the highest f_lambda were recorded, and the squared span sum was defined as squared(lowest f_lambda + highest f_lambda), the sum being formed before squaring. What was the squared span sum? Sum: 23.6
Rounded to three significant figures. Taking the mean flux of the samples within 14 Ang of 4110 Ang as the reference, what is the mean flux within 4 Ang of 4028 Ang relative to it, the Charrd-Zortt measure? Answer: 1.10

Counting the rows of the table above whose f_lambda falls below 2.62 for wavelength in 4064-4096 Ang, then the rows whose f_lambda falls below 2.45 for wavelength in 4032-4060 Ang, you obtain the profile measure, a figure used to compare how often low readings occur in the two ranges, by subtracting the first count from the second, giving -3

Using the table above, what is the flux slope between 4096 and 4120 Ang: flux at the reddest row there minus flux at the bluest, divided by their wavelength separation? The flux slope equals 0.038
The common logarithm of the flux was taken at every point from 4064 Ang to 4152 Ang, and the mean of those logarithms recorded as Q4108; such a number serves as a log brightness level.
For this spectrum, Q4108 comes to 0.390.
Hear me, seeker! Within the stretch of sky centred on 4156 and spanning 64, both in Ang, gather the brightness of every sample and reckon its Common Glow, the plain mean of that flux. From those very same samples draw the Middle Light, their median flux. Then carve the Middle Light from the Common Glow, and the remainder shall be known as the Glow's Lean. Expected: -0.0096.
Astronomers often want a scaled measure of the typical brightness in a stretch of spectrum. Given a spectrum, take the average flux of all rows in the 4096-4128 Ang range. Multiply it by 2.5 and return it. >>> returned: 5.9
